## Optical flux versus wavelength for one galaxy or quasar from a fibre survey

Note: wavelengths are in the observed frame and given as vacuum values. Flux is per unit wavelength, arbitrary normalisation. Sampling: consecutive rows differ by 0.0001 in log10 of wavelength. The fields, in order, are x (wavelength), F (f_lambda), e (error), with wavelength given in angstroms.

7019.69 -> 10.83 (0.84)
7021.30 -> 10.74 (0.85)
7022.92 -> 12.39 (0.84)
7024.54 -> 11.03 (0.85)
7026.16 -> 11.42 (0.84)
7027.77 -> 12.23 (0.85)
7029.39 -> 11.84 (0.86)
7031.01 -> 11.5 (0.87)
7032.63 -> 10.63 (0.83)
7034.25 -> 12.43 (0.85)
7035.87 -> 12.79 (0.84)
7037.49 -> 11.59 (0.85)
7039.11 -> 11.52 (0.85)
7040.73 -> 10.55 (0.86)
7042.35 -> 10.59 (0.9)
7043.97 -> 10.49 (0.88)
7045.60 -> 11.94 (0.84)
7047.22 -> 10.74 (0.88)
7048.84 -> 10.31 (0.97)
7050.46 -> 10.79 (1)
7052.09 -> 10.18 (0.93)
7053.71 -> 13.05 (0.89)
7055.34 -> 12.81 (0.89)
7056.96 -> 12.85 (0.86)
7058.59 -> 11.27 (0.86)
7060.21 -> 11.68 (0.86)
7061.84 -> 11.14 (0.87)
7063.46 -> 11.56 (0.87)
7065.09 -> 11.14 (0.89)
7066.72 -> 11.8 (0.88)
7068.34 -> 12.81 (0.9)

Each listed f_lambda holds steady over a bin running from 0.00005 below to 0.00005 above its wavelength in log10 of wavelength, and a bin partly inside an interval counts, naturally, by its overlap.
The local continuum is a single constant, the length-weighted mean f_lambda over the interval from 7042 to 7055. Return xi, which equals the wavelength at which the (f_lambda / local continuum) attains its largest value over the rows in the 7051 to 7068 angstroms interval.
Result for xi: 7053.71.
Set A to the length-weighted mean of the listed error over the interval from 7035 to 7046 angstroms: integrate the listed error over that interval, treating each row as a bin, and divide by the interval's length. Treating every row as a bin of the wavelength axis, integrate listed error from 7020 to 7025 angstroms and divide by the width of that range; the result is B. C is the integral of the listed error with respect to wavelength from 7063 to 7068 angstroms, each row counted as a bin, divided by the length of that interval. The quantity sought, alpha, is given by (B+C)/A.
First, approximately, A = 0.860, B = 0.85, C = 0.883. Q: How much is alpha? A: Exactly 2.01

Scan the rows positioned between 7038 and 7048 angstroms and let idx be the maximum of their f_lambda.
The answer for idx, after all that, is 11.94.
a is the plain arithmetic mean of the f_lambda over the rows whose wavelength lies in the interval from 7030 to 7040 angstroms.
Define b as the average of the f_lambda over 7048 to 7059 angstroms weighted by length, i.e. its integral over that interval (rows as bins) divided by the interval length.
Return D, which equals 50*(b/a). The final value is 49.5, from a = 11.74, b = 11.6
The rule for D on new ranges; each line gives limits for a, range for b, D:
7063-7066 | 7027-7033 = 51.1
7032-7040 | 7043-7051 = 46.0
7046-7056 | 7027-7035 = 51.8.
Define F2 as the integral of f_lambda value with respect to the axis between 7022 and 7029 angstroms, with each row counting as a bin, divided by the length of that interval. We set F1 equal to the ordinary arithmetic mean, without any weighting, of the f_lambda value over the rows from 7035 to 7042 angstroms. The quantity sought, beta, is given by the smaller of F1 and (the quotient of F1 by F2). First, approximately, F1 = 11.6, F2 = 11.8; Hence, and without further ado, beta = 0.99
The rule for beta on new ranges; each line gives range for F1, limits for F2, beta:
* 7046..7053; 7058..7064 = 0.92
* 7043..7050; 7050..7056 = 0.93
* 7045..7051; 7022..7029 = 0.93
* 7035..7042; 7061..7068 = 1.01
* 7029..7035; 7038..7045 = 1.07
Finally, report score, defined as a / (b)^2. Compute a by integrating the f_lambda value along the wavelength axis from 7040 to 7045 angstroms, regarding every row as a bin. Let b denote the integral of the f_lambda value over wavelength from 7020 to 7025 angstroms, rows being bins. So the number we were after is 0.0164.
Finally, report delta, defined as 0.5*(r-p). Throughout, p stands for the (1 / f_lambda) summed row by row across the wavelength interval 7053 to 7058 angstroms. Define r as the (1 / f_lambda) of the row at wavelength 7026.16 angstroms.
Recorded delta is -0.072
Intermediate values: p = 0.233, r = 0.088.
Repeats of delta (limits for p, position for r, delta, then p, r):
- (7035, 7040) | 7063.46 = -0.082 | 0.251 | 0.087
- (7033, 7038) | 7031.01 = -0.079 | 0.245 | 0.087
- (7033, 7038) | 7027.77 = -0.082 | 0.245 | 0.082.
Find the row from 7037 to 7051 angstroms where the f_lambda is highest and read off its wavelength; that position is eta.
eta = 7045.60 angstroms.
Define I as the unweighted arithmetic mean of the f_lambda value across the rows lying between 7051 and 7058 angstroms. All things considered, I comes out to 12.2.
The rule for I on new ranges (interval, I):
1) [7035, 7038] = 12.2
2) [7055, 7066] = 11.8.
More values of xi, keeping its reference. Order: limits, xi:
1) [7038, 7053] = 7045.60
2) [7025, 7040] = 7035.87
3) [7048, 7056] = 7053.71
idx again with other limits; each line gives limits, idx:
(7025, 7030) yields 12.23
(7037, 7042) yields 11.59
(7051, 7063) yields 13.05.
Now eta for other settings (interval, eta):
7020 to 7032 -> 7022.92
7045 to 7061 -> 7053.71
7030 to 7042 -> 7035.87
